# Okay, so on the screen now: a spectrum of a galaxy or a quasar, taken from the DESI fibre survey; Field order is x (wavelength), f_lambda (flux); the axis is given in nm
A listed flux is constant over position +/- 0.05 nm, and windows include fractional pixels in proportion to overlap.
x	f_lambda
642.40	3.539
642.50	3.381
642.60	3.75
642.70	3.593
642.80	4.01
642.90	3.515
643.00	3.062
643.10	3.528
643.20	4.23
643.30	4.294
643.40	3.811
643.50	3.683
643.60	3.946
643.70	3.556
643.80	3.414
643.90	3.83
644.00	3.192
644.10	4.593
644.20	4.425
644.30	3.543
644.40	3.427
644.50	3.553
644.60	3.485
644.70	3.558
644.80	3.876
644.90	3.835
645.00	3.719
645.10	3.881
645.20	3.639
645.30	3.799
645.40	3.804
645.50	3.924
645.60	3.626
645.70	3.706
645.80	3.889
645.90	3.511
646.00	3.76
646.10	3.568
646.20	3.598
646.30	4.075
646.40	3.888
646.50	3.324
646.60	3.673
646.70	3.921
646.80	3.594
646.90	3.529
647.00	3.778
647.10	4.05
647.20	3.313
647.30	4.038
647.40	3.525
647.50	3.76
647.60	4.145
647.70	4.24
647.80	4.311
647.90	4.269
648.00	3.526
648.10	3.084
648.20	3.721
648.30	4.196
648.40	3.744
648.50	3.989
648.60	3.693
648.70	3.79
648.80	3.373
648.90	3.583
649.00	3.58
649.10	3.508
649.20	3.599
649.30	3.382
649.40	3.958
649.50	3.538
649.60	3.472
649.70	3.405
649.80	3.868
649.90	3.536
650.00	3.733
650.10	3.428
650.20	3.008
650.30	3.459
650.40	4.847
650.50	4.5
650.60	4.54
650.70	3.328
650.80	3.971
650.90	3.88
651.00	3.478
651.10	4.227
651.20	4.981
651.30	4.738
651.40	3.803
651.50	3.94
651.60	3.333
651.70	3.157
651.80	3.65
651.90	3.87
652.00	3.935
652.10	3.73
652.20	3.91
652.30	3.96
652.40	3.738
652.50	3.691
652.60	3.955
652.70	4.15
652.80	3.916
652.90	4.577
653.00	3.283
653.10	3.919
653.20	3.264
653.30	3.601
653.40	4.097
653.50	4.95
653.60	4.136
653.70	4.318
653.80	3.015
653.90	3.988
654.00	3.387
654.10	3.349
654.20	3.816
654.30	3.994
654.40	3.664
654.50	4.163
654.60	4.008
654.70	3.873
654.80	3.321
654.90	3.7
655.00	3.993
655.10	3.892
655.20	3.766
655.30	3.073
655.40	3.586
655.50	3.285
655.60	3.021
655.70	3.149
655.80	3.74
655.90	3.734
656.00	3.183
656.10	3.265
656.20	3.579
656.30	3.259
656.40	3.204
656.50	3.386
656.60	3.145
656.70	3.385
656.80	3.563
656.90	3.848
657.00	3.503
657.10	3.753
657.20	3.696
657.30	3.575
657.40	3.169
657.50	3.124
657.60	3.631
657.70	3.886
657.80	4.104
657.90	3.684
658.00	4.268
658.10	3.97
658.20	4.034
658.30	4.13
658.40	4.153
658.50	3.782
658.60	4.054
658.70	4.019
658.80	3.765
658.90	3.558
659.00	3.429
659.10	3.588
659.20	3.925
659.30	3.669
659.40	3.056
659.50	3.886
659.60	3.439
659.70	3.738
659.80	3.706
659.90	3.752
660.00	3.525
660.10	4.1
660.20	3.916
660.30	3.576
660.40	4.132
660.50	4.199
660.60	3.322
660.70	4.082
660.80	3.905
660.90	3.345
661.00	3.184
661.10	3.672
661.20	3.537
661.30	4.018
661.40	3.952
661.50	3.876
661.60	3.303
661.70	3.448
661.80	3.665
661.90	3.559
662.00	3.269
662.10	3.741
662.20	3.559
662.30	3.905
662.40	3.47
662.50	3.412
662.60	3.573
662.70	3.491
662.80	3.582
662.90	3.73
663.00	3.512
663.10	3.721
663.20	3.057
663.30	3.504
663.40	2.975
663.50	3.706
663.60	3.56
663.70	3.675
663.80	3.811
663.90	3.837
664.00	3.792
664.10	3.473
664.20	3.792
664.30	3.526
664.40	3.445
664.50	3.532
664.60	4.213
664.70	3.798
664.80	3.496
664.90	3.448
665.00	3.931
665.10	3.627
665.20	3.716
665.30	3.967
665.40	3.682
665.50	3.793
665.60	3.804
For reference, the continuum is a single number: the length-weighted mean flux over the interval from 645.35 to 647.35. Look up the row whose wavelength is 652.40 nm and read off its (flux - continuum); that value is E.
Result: 0.01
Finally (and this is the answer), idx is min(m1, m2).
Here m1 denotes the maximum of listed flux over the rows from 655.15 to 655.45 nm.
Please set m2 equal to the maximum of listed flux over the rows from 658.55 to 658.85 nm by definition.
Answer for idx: 3.77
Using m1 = 3.766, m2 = 4.054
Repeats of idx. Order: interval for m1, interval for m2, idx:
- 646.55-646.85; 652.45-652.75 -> 3.92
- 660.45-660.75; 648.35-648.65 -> 3.99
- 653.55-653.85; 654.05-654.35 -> 3.99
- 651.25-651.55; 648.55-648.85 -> 3.79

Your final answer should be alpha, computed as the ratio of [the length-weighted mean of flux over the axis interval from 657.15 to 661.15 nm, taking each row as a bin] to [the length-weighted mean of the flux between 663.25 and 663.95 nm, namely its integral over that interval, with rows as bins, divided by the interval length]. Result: 1.045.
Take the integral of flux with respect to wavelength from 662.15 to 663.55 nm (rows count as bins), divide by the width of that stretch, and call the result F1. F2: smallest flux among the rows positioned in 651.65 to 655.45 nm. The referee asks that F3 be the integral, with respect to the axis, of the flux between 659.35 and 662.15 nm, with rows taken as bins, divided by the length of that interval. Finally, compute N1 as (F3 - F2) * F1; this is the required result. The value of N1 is 2.3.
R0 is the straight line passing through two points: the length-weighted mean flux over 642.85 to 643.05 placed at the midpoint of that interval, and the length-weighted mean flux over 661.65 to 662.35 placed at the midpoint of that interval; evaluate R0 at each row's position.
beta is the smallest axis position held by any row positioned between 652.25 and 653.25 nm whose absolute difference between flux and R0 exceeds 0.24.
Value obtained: 652.30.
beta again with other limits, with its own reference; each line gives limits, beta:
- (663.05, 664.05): 663.20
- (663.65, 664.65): 664.60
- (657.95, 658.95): 658.00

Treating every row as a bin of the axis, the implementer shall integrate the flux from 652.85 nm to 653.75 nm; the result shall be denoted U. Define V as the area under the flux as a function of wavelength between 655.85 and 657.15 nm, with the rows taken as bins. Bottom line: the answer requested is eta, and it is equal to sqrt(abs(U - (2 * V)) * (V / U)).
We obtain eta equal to 2.6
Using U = 3.6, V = 4.5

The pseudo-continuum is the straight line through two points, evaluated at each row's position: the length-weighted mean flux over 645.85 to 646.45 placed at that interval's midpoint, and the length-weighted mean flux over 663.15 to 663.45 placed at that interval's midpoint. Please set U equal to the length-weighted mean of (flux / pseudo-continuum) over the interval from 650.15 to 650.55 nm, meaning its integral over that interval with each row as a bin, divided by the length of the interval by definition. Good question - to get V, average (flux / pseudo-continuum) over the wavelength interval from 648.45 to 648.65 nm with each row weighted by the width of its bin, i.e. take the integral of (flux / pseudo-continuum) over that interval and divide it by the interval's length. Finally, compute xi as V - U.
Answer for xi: -0.05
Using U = 1.10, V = 1.051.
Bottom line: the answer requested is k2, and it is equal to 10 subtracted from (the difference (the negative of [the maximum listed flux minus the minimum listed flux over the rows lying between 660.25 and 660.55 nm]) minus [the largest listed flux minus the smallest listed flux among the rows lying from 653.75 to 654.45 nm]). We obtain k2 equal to -11.6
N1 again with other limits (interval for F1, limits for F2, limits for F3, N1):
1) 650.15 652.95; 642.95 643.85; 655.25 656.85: 1.1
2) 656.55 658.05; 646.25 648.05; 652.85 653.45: 1.7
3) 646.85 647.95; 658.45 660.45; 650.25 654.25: 3.3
